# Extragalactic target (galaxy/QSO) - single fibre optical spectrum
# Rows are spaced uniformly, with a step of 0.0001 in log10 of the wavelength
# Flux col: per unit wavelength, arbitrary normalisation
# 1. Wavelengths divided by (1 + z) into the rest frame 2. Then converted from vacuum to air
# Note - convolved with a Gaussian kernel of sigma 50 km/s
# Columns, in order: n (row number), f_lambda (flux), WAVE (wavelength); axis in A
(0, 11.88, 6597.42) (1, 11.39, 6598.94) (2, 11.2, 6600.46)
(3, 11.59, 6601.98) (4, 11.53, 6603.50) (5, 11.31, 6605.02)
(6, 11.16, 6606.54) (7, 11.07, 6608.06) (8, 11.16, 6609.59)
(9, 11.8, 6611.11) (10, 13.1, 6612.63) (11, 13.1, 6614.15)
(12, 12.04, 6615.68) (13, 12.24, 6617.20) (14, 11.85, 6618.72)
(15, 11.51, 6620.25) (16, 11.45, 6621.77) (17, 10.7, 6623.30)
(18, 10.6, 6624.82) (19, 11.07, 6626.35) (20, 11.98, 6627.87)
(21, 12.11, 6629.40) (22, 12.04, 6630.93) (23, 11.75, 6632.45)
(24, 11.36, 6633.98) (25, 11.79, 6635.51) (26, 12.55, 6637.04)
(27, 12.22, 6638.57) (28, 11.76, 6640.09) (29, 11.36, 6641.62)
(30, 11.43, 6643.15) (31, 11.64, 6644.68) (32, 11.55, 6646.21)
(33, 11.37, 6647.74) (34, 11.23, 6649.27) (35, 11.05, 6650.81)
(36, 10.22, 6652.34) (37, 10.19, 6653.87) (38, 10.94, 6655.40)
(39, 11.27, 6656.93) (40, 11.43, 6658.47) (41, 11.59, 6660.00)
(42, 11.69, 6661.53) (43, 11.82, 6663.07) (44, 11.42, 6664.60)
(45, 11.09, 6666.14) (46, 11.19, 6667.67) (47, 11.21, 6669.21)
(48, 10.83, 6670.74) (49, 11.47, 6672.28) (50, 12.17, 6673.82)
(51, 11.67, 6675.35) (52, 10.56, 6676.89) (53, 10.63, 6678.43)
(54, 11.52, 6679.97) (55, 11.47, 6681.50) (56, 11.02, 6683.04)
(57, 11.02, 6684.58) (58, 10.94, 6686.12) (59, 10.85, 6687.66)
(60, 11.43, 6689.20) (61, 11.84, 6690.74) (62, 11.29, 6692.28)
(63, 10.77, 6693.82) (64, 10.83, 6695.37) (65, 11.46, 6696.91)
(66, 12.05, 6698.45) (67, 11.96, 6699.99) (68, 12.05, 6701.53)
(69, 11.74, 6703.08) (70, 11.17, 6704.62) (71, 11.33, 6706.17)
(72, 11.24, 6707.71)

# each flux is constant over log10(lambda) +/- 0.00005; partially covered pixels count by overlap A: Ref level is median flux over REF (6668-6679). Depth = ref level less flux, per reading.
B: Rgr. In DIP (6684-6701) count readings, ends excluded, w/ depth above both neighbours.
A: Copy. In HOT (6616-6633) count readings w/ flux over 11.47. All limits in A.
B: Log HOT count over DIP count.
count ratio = 3.50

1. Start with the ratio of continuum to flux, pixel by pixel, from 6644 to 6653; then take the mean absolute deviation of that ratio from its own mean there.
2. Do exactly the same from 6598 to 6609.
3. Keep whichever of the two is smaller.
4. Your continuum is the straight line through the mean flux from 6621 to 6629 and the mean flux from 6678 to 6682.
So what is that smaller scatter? 0.014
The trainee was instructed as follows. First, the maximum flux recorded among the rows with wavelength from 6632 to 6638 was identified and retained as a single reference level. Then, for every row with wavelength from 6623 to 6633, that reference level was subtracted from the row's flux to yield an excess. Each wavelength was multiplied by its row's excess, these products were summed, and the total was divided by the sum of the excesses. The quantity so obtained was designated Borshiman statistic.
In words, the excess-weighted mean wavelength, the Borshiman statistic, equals 6626.5 A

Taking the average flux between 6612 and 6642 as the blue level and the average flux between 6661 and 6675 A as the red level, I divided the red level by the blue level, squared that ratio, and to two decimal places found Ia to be 0.93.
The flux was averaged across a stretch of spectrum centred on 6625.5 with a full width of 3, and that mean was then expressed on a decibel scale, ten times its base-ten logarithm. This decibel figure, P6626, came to 10.3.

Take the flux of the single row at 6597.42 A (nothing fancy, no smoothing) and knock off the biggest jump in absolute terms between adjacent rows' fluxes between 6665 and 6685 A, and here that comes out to 10.8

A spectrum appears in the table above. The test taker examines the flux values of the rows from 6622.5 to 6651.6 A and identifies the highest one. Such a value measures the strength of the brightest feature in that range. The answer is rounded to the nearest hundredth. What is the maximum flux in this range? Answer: 12.55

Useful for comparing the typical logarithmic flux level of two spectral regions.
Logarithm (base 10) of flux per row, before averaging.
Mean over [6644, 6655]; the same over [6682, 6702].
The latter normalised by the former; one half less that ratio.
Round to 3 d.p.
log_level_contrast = -0.512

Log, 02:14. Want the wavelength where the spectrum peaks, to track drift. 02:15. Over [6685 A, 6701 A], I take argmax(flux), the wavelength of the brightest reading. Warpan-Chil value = 6698.45 A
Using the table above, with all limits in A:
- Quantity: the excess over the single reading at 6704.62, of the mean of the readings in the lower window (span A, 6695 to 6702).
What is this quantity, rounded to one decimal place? 0.5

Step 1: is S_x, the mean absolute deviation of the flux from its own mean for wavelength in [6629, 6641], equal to 0.28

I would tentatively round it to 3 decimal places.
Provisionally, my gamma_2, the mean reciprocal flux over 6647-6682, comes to 0.089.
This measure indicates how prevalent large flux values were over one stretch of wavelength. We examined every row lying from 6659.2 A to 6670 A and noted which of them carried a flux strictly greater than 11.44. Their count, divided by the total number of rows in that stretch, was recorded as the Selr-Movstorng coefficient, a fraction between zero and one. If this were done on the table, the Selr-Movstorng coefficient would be 0.4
